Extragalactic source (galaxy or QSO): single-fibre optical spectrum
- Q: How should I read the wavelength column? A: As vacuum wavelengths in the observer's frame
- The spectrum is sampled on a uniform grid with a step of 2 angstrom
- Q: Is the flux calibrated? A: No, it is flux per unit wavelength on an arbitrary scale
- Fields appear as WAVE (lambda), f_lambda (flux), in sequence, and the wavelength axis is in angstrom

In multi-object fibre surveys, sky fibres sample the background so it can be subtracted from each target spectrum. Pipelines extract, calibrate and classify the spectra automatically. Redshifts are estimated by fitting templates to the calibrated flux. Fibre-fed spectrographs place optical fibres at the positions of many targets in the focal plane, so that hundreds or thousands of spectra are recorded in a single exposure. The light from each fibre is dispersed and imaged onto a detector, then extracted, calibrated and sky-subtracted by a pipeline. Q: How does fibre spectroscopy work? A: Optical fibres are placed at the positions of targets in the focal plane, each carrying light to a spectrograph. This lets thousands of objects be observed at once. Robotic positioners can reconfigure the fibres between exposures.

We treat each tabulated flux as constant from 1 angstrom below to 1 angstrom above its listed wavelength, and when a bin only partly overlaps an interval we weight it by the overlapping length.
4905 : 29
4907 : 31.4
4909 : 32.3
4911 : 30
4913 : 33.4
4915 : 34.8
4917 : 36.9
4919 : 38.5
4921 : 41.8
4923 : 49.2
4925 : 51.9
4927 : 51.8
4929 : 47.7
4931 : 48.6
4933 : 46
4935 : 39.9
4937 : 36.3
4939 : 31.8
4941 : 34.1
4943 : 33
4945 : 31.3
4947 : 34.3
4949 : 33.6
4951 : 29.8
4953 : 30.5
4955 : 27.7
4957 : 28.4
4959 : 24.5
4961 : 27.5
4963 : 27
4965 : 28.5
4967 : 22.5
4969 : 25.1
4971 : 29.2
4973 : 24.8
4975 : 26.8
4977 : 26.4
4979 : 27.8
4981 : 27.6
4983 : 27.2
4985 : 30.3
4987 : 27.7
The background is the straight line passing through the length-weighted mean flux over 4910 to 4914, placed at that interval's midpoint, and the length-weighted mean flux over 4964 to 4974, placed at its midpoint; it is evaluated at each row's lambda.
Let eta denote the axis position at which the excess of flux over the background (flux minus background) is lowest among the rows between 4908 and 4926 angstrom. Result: 4911 angstrom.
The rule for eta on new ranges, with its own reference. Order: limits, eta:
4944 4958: 4955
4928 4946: 4939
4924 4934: 4933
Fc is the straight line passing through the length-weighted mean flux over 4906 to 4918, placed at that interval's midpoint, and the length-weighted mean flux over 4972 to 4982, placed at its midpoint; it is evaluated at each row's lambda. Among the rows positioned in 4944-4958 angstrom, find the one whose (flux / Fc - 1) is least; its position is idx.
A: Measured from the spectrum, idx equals 4955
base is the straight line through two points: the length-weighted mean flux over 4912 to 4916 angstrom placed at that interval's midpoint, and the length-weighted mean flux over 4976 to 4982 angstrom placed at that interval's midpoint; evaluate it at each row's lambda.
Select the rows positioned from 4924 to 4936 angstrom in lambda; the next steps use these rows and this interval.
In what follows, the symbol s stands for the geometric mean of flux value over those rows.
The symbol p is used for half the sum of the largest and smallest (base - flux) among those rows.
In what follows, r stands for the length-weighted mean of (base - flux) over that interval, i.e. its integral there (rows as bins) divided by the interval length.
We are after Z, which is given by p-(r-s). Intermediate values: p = -14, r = -15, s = 47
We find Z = 49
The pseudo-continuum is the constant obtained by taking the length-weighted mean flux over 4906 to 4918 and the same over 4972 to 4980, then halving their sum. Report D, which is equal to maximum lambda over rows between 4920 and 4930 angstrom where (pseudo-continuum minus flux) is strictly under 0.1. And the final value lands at 4929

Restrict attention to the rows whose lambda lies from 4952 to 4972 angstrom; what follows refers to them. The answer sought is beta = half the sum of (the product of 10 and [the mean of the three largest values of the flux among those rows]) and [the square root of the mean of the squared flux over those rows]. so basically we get 161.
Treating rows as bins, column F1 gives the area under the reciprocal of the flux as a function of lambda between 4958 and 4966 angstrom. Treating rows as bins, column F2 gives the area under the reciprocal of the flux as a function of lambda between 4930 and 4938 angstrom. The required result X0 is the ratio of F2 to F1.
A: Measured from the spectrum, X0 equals 0.6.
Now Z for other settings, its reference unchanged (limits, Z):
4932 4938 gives 40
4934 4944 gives 34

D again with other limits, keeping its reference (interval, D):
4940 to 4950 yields 4949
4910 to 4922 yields 4921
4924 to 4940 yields 4939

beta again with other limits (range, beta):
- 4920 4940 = 277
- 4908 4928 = 275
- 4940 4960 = 185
